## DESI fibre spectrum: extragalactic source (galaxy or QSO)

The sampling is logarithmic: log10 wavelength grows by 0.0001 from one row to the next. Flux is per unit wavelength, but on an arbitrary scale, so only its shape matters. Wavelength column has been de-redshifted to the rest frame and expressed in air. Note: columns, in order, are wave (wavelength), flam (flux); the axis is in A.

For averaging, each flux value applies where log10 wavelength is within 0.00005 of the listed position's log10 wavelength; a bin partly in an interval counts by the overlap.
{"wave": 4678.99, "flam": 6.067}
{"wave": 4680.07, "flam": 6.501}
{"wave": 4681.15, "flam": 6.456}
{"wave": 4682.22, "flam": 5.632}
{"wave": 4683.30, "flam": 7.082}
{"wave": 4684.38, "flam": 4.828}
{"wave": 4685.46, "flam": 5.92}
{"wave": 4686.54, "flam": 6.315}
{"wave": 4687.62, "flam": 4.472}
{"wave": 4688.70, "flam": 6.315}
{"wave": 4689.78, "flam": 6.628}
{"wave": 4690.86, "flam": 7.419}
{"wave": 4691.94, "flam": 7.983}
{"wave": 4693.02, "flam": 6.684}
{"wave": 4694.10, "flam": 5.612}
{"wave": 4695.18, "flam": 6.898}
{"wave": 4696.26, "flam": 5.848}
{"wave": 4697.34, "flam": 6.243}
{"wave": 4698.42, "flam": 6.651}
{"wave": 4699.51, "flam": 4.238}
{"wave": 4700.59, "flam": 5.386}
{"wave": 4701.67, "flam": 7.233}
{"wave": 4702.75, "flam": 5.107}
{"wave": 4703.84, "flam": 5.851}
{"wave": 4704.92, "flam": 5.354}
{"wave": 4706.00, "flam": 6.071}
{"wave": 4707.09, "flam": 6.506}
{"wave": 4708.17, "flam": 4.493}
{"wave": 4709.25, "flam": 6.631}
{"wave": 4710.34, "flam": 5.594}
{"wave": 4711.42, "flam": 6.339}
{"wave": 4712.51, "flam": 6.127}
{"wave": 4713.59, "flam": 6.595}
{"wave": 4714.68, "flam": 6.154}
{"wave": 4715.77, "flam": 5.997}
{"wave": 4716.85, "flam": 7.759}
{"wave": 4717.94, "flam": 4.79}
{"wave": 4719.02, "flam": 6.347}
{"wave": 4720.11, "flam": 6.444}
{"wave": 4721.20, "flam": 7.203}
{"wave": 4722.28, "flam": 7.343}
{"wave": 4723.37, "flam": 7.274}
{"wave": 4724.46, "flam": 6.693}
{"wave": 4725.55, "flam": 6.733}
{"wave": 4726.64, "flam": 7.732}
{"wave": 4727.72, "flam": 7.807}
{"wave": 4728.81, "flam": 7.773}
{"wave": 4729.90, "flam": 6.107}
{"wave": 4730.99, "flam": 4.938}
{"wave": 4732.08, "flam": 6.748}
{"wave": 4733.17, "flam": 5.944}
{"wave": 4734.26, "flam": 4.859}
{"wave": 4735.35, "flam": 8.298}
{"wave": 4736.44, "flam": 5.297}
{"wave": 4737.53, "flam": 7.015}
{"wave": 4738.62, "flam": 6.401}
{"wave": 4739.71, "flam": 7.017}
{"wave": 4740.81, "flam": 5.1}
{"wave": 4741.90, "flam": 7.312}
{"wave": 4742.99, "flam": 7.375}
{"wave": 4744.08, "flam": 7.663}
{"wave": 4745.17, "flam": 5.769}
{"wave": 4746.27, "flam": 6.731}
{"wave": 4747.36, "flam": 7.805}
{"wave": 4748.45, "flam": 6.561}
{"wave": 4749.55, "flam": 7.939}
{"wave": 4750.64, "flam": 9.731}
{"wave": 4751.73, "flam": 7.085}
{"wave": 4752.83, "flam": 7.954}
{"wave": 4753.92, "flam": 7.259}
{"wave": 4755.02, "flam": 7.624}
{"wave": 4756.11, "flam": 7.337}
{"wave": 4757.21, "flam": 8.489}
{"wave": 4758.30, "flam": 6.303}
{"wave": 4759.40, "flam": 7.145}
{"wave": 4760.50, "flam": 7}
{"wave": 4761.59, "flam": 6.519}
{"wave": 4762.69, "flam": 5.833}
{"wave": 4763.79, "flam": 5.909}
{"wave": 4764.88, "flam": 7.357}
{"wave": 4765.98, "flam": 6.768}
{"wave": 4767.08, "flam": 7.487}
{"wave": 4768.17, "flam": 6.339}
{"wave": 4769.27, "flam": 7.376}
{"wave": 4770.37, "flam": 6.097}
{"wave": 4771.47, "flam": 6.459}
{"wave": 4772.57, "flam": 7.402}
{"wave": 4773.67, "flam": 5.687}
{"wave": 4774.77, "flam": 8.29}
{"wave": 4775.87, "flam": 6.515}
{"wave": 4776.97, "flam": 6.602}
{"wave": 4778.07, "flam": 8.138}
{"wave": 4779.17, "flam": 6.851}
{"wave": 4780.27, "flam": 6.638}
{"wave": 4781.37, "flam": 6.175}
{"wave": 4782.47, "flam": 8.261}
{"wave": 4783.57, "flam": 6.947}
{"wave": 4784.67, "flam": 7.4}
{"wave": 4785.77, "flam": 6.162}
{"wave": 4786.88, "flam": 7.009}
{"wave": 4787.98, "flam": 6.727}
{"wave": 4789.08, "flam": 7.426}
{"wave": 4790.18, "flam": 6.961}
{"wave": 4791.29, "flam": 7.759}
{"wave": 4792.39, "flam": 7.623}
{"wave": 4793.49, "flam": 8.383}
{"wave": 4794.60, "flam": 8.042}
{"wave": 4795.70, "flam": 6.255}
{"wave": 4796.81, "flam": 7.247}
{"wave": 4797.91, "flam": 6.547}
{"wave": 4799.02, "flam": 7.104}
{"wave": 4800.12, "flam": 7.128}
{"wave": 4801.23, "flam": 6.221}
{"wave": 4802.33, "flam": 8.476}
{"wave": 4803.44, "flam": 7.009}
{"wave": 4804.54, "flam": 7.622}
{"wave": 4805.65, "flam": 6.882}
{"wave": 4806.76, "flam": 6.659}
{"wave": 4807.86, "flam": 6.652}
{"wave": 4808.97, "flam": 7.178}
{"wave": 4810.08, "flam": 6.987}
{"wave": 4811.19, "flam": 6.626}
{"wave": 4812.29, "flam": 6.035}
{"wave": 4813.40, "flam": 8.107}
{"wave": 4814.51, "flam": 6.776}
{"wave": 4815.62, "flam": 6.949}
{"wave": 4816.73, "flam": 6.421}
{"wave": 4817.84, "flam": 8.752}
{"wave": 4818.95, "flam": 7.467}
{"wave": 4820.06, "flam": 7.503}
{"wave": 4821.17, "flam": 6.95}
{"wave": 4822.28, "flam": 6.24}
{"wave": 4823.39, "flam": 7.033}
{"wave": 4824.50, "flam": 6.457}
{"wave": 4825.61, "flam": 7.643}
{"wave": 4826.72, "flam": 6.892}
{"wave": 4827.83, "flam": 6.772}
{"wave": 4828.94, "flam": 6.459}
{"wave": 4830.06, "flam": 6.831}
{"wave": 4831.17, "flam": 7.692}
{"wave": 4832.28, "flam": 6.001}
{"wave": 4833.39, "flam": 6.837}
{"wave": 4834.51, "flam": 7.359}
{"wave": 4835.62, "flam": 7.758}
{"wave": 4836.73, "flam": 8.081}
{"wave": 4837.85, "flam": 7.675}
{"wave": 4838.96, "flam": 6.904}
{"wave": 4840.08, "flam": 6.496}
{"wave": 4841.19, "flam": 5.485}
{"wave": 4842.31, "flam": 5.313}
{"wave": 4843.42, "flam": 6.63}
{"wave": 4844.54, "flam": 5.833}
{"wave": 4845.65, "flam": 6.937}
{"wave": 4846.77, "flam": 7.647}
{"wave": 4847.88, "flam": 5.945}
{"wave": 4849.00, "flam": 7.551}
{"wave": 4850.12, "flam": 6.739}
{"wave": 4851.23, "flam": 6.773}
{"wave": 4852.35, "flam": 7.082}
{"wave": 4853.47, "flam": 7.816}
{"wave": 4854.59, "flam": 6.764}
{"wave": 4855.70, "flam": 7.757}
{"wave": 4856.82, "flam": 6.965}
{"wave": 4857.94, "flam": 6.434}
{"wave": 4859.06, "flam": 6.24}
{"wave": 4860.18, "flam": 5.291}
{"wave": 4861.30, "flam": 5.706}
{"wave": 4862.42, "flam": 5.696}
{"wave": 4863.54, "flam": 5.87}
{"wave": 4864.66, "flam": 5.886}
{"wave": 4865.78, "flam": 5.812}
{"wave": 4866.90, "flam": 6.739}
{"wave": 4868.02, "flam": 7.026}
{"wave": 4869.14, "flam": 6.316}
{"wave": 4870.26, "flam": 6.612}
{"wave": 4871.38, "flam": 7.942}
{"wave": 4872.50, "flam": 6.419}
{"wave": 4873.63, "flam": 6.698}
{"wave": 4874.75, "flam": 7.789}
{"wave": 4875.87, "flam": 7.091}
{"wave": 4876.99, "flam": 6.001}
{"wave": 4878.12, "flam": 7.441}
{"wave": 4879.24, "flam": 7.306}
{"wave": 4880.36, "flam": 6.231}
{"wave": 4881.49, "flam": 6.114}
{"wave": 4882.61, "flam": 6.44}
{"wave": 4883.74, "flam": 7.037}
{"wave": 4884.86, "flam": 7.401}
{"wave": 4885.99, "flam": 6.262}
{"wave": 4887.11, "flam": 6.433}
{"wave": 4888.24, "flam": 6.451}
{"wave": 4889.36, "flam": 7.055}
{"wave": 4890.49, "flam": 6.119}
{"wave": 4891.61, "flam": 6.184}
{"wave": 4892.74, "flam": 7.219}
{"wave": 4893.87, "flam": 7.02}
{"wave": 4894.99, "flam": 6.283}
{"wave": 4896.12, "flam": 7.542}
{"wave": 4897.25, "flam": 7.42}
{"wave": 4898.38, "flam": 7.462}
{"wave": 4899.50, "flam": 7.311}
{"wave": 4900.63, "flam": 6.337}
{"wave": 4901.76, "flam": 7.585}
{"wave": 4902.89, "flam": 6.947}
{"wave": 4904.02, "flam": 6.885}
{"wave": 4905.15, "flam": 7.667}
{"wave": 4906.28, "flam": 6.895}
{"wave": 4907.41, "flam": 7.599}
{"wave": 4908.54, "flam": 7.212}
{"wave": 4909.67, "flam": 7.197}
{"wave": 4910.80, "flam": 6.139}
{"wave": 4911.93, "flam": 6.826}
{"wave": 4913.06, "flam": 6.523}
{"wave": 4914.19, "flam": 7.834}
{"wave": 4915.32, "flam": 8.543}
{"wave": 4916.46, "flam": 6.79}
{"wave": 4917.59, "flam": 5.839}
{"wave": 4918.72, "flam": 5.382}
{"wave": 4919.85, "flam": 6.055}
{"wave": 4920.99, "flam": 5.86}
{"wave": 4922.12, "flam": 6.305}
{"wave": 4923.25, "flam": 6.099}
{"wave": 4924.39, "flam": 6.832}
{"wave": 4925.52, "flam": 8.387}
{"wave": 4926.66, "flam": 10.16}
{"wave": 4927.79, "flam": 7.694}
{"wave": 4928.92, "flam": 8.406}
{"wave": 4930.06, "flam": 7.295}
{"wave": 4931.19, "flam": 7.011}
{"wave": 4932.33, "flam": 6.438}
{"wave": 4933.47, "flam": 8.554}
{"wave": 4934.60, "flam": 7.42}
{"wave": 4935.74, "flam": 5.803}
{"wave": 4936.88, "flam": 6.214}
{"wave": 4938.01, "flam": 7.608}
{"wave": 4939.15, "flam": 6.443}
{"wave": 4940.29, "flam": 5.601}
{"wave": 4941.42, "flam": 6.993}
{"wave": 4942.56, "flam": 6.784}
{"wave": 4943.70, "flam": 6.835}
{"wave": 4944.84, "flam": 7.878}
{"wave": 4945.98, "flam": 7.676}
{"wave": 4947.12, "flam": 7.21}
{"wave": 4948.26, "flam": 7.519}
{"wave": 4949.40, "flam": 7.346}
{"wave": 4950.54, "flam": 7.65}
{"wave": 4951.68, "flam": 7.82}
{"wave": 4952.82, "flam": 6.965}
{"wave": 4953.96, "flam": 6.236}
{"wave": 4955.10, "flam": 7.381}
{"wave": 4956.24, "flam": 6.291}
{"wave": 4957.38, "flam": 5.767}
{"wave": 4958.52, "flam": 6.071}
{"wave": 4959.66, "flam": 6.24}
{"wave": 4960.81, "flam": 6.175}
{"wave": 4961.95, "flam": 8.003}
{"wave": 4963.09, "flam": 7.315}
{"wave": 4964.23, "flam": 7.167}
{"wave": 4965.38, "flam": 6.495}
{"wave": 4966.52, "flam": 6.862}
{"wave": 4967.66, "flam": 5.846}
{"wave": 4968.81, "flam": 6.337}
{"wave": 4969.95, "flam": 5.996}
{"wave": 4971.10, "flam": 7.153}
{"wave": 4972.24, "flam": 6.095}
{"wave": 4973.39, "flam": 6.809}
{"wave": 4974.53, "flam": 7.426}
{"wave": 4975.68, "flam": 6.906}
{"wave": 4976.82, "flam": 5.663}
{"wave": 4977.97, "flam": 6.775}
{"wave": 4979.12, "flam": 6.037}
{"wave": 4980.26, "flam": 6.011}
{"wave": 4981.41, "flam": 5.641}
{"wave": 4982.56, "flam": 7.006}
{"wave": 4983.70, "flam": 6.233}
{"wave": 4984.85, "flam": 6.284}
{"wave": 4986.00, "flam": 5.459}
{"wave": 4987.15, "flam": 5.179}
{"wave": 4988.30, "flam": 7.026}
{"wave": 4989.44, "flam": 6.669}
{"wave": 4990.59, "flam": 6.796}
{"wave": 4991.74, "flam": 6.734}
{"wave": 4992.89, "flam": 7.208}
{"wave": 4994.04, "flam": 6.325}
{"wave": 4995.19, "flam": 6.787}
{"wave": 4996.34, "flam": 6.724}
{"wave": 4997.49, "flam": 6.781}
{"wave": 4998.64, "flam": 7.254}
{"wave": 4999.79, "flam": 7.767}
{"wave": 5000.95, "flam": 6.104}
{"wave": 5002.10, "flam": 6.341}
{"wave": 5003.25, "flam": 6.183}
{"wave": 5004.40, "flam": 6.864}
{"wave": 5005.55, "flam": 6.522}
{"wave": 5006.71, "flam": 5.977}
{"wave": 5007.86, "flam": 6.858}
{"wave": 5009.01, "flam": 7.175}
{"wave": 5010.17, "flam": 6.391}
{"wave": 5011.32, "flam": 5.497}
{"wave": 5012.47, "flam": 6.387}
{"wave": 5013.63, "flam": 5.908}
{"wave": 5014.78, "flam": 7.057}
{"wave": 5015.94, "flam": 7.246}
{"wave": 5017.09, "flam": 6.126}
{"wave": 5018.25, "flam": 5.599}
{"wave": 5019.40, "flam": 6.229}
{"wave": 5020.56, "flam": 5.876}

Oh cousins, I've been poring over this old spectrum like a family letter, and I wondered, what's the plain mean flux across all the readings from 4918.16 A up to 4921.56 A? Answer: 5.8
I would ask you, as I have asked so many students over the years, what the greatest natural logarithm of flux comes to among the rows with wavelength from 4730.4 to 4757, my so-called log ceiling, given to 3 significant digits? 2.28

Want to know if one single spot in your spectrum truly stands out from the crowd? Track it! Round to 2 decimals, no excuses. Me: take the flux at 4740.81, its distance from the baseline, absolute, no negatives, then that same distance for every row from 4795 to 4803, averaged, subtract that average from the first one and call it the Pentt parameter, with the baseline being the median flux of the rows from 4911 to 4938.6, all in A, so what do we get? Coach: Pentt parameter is 1.14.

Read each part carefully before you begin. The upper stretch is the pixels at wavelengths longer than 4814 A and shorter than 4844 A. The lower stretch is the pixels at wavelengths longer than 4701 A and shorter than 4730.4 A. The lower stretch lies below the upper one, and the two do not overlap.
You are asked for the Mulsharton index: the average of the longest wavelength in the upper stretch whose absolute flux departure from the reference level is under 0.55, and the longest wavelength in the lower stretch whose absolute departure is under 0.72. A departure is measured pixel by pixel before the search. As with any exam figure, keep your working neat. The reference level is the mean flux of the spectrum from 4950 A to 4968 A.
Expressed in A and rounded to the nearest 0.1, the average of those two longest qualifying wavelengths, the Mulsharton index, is 4786.7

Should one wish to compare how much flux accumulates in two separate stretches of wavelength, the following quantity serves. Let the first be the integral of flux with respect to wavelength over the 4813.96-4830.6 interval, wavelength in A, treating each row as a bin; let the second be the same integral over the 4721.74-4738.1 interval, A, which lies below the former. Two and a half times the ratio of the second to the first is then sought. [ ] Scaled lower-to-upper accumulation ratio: 2.35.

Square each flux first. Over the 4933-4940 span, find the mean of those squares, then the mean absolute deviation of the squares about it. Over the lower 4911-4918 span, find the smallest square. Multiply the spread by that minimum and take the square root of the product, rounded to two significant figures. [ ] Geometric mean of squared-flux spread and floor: 20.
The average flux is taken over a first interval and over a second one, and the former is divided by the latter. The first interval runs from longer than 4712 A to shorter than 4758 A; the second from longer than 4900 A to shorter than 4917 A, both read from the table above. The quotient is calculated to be 0.97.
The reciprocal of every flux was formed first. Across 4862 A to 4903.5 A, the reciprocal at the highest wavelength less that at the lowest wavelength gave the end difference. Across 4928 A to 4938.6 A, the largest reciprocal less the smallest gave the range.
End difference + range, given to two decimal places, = 0.02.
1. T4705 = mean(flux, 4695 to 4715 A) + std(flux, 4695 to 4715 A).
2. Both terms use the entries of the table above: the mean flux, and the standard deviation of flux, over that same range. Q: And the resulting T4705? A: 6.7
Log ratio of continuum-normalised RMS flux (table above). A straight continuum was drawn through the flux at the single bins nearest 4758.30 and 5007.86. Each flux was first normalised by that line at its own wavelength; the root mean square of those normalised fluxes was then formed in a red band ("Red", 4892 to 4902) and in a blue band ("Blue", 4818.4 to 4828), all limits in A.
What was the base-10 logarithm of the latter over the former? 0.00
